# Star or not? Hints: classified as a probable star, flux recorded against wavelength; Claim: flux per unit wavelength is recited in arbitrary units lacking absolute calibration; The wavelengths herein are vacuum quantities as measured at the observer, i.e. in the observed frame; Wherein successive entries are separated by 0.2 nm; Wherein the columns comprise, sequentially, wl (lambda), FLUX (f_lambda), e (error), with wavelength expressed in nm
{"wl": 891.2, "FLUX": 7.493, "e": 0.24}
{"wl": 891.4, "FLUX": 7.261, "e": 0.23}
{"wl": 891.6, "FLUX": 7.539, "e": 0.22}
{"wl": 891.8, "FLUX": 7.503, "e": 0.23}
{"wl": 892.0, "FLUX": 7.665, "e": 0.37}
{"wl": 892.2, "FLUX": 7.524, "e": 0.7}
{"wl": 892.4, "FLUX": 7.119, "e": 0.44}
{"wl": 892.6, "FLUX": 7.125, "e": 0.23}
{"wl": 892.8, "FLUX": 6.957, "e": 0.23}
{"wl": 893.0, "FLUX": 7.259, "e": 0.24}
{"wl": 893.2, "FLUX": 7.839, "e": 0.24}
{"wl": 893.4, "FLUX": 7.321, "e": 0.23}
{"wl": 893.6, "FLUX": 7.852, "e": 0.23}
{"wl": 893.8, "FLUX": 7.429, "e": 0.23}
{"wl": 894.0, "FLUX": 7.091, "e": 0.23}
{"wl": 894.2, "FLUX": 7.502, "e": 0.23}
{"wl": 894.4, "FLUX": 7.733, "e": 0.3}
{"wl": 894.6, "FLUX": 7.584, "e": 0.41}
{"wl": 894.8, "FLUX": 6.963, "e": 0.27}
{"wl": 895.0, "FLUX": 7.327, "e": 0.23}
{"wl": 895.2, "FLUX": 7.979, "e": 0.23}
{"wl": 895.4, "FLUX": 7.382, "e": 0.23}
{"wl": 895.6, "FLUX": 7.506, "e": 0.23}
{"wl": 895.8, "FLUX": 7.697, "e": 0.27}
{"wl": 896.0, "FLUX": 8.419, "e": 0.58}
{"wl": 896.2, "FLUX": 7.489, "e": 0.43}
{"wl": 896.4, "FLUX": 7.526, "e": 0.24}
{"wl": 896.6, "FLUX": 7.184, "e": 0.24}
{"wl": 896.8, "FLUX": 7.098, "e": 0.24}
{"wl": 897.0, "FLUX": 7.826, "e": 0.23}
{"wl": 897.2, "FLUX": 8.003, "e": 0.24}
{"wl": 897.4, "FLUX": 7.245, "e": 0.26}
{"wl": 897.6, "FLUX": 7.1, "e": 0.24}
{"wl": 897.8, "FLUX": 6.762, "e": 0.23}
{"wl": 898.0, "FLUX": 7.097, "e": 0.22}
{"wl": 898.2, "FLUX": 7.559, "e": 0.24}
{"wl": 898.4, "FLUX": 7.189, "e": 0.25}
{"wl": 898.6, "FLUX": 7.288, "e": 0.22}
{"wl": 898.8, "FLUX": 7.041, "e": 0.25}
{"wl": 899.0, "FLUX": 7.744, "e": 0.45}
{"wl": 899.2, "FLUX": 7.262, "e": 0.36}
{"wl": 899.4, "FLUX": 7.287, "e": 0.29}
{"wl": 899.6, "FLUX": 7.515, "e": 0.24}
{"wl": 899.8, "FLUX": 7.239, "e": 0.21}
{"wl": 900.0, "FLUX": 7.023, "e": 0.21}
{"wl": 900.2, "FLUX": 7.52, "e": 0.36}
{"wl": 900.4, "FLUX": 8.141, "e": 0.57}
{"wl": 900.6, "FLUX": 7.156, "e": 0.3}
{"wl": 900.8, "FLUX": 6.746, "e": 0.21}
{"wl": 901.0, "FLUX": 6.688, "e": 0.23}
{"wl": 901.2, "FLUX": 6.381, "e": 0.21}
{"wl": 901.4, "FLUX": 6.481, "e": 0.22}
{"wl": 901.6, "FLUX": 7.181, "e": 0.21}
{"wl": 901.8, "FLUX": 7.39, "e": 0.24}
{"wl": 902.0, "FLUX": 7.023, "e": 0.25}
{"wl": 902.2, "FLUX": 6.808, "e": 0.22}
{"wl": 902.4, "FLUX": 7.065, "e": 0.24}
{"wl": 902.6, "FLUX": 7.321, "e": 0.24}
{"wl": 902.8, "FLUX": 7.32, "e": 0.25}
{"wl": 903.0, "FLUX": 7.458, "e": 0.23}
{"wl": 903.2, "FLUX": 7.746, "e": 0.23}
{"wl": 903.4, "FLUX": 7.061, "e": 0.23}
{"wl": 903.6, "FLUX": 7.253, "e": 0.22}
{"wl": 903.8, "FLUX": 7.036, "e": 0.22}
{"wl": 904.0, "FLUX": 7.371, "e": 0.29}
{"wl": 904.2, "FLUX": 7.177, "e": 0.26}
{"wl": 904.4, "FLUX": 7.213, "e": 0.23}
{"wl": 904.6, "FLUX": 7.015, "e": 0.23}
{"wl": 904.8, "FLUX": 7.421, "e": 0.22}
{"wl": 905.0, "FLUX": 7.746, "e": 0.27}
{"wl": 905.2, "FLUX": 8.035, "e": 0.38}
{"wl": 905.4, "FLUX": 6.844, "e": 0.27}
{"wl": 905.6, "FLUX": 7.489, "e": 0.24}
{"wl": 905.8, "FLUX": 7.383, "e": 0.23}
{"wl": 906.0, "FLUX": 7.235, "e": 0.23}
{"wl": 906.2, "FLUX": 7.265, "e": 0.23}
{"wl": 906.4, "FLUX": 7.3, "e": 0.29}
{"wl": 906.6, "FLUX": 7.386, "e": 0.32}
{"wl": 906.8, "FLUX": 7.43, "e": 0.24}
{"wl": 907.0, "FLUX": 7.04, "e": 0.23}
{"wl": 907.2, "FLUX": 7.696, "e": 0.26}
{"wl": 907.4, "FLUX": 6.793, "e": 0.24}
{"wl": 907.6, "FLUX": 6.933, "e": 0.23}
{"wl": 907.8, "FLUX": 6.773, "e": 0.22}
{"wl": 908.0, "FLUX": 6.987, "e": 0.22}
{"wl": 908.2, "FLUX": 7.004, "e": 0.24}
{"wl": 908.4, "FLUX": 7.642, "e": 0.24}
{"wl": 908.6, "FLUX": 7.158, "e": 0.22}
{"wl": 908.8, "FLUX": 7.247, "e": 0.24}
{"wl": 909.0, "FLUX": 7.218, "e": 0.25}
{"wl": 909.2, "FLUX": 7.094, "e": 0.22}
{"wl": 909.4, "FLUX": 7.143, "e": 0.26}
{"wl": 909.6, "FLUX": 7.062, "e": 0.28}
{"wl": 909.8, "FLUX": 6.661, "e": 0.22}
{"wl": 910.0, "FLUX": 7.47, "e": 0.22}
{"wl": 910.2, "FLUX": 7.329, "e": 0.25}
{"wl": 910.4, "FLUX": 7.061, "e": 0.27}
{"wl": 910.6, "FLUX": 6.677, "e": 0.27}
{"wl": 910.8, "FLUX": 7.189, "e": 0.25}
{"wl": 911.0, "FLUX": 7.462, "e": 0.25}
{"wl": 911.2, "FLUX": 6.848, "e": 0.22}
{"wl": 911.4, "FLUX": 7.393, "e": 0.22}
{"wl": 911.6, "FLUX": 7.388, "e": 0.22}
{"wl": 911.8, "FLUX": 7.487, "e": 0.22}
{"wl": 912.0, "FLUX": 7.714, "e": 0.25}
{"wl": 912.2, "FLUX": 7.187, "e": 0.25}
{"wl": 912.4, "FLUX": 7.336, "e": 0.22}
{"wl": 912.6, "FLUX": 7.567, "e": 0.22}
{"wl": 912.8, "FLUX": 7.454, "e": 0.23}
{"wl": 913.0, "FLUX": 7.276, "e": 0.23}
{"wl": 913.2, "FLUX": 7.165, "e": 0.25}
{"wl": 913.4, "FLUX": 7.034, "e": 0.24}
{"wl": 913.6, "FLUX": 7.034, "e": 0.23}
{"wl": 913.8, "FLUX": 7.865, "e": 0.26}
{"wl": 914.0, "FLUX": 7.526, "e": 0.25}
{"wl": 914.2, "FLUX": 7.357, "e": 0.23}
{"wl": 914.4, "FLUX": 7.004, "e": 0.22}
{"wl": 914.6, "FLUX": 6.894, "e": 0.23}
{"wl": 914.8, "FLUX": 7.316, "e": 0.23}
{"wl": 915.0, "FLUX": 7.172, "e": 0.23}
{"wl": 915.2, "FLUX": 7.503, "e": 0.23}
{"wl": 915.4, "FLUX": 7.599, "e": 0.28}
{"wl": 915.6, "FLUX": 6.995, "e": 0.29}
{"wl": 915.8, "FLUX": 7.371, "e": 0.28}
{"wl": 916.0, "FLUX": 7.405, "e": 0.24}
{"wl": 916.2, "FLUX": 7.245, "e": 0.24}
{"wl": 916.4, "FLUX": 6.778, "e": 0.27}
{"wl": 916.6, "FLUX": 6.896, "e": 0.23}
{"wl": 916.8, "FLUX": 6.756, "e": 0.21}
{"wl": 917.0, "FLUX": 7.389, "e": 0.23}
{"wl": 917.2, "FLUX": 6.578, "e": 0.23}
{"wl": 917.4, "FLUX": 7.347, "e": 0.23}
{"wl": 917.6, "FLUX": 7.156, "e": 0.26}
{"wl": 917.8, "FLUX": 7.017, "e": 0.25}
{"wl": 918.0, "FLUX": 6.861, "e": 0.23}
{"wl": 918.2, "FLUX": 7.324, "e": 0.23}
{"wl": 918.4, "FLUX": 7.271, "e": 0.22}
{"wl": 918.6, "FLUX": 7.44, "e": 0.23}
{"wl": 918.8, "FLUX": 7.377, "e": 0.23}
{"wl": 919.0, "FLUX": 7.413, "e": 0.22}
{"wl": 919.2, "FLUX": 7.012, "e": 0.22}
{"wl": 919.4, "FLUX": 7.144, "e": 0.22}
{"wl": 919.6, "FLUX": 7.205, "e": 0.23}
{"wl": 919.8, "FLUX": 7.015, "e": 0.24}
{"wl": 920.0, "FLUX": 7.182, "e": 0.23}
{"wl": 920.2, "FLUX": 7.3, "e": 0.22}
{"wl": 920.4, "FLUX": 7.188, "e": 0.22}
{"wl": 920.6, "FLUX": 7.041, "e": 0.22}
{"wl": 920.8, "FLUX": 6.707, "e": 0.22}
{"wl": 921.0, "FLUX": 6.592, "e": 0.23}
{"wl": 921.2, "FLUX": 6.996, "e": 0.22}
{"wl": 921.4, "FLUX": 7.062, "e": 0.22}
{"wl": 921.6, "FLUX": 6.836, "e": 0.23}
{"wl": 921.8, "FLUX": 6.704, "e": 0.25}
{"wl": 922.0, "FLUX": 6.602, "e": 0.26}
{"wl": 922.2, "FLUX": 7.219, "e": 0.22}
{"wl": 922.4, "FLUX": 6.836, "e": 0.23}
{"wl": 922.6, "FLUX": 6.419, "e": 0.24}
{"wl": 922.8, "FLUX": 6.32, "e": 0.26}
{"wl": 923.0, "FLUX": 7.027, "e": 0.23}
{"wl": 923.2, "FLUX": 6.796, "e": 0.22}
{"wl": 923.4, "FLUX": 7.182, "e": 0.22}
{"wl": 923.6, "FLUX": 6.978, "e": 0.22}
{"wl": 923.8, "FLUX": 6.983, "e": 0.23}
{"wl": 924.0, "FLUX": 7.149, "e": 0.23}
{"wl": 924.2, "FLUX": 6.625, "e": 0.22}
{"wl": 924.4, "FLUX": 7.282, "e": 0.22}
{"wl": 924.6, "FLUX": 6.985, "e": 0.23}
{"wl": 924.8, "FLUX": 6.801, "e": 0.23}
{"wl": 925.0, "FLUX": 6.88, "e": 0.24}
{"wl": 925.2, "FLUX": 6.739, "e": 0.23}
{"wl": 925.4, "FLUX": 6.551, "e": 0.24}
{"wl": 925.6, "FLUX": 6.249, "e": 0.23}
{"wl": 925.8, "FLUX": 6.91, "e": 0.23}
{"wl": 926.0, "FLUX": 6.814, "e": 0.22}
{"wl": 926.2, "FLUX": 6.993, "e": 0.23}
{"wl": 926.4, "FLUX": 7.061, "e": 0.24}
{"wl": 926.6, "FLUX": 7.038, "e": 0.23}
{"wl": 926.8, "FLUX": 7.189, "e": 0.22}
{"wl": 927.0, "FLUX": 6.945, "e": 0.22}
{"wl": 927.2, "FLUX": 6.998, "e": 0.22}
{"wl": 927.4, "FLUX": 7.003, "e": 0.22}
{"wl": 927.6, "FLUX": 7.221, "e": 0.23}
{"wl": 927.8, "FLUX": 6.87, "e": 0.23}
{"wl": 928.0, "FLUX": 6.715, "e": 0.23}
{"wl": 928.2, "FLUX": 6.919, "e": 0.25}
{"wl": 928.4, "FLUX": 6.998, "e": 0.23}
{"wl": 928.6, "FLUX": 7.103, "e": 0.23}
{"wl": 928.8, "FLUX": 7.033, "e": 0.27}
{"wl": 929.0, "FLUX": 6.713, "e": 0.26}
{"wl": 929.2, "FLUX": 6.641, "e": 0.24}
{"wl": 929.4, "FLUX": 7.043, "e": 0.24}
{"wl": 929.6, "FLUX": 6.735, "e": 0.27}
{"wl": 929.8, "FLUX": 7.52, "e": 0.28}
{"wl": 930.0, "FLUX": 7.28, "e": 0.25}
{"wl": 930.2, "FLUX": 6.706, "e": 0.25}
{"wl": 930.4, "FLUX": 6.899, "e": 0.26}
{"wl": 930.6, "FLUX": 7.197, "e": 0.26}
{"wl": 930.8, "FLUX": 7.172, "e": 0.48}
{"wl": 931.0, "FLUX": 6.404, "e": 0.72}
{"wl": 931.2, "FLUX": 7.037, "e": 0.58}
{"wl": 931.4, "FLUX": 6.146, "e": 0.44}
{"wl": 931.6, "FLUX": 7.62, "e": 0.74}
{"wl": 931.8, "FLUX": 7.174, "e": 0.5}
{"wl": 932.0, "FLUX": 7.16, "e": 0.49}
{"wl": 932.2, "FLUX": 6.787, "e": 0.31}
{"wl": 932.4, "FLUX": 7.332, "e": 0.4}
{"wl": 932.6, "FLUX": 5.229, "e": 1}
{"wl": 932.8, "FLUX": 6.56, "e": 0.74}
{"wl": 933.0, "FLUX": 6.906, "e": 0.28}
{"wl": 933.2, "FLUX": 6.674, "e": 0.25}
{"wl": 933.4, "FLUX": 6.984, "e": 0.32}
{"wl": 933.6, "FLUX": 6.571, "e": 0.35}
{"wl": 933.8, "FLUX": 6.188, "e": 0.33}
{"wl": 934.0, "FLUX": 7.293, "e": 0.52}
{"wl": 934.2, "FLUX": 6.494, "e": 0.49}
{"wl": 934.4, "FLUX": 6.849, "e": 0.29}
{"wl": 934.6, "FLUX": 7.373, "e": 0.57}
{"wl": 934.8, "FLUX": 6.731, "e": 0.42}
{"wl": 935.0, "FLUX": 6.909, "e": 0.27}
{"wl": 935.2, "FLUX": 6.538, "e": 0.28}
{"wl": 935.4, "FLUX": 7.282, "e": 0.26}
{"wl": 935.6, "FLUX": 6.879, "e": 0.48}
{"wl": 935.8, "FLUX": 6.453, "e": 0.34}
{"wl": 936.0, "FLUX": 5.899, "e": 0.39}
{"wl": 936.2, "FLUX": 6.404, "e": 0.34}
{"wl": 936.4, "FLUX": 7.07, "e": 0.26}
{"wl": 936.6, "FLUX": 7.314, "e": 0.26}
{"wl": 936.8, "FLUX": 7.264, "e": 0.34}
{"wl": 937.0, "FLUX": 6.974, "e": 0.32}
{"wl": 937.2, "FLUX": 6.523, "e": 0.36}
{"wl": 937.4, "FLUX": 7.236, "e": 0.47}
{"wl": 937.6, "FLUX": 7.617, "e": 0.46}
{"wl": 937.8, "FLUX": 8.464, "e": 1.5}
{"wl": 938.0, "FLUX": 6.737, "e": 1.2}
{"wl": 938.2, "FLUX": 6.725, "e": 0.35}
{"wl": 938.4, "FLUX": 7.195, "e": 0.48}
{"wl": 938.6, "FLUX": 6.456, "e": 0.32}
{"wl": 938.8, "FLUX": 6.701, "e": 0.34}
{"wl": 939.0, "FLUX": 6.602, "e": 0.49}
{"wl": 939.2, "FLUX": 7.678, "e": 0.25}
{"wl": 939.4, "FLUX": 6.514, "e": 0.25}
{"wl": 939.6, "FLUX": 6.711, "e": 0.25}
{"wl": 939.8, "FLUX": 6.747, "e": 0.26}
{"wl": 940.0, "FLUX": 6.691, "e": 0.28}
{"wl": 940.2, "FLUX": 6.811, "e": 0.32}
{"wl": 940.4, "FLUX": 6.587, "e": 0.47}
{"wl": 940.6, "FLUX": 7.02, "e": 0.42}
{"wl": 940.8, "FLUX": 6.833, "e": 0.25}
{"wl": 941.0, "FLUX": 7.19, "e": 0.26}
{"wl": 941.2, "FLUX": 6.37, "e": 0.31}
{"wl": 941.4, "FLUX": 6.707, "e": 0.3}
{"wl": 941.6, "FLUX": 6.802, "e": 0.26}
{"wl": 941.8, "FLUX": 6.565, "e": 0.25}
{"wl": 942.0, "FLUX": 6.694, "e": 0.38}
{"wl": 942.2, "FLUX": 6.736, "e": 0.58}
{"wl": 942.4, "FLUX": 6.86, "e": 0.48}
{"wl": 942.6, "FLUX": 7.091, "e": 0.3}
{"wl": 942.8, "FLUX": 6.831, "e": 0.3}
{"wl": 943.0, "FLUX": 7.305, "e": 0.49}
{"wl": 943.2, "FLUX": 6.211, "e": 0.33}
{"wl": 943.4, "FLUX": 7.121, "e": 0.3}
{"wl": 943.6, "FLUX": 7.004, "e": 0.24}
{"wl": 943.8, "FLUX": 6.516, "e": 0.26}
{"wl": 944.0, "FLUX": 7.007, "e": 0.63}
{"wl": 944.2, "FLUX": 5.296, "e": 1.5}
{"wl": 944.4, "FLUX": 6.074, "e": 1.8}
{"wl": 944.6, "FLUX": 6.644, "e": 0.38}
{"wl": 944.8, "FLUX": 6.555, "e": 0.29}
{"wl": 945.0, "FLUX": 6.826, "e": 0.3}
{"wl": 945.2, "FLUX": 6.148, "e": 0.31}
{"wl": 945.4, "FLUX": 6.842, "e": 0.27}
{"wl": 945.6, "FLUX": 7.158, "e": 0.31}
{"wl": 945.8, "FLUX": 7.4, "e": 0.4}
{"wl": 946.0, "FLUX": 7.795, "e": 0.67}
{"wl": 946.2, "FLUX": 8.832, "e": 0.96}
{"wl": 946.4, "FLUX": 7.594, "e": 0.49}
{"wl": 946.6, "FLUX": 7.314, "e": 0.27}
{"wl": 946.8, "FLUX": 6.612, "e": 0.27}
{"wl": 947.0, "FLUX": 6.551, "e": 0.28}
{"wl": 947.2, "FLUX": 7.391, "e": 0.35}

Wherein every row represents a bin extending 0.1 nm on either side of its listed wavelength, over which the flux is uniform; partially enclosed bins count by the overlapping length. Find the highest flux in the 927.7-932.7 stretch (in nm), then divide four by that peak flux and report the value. 0.52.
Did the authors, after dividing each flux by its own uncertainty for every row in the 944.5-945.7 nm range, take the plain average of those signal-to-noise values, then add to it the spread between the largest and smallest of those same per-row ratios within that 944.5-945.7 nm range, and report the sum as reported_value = 30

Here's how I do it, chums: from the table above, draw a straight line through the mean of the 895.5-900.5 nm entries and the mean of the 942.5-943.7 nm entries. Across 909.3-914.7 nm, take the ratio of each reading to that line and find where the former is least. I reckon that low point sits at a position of 909.8 nm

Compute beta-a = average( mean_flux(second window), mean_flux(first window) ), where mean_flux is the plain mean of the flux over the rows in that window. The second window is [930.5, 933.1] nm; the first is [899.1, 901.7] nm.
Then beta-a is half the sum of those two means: 6.97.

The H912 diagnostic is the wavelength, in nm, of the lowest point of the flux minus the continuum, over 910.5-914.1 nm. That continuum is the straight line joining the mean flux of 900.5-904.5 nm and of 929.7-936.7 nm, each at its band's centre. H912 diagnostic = 910.6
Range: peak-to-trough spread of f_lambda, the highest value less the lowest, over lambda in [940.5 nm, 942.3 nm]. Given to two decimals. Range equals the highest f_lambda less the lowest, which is 0.82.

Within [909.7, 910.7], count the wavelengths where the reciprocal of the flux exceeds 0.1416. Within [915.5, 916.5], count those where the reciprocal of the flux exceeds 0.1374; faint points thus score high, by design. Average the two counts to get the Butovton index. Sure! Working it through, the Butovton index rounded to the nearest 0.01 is 3.00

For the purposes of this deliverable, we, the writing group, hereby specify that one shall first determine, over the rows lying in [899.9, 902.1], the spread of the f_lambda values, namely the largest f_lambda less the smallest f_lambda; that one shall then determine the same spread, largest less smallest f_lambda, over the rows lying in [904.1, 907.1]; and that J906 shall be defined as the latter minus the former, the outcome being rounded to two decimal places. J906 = -0.57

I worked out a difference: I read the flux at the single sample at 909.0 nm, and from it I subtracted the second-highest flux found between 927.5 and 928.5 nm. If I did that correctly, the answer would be 0.22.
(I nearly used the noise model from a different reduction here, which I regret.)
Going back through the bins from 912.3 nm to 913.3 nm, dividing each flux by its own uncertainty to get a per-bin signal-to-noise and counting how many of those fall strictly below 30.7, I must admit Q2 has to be 1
